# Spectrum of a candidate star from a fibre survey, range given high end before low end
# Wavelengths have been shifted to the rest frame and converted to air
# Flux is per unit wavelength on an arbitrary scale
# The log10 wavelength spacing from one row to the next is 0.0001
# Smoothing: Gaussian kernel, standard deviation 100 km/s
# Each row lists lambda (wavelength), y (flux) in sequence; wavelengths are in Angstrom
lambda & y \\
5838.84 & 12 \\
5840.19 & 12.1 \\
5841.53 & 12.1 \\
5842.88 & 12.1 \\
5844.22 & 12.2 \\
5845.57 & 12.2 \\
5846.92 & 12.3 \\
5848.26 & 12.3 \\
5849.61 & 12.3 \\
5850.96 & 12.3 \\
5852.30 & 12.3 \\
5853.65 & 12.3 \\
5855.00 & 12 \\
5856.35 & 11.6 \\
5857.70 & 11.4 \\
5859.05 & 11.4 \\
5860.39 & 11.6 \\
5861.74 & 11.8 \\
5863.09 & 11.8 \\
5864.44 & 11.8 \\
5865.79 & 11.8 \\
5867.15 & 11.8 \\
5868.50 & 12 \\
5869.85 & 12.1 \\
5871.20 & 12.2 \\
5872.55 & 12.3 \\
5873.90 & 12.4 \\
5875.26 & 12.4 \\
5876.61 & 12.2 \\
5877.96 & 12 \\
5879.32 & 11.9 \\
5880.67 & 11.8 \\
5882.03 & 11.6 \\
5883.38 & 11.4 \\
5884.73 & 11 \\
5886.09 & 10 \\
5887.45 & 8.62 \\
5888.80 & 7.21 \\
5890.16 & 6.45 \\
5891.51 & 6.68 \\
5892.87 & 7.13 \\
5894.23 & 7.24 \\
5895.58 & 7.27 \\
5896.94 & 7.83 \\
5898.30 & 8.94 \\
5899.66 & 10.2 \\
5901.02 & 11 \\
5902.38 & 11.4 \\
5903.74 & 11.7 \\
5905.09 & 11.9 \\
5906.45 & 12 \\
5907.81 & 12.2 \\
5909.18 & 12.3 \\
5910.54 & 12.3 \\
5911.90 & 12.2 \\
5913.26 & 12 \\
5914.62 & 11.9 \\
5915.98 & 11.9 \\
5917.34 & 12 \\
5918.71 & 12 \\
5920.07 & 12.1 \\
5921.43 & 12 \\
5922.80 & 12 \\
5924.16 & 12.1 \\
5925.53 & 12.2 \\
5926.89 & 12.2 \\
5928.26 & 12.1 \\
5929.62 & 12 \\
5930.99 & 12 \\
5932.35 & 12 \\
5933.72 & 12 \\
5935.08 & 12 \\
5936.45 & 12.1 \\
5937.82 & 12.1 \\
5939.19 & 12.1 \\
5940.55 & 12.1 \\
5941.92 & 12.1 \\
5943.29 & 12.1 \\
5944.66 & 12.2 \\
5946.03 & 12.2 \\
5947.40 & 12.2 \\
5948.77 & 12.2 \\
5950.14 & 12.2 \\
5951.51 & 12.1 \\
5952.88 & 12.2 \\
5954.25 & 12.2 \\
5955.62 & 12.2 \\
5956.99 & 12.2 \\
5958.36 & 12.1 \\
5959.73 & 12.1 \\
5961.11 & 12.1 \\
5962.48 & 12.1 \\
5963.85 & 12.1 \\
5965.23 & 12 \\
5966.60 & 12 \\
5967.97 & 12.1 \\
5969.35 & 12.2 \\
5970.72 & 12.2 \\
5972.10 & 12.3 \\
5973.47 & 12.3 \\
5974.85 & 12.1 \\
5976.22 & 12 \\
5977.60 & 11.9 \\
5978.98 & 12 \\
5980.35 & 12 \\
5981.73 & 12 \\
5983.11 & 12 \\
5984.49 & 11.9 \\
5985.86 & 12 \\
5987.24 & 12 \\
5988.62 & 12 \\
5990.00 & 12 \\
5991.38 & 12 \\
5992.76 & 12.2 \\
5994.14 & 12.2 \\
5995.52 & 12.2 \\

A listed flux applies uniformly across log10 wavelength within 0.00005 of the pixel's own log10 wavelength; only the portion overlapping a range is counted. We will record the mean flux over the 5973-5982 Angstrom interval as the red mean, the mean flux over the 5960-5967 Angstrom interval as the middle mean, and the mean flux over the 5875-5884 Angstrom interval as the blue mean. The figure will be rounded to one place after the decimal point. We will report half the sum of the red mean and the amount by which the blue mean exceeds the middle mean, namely 5.9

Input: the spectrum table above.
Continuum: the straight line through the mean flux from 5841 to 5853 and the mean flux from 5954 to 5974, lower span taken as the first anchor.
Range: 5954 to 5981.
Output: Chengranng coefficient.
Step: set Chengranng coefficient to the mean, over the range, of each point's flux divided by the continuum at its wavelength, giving 0.997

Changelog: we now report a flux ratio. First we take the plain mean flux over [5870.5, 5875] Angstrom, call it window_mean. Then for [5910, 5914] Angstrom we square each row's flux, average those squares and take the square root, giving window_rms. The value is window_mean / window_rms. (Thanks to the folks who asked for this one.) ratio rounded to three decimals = 1.011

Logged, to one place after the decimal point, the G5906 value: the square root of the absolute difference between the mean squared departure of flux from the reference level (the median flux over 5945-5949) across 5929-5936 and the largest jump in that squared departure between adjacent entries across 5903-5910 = 0.3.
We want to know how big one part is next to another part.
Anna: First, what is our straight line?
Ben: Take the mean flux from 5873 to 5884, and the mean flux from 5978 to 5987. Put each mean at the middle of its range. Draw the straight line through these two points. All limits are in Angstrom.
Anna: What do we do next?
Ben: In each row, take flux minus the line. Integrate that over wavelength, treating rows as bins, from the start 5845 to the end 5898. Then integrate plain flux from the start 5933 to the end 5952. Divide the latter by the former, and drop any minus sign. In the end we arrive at 4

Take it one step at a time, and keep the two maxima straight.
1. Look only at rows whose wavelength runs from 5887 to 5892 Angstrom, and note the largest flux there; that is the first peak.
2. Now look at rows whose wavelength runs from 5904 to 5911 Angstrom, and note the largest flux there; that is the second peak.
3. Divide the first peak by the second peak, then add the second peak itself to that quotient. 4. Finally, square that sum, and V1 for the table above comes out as 169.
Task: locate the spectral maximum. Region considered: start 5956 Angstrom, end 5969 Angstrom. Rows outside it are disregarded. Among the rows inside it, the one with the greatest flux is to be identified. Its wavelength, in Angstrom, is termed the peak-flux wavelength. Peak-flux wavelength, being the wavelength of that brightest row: 5956.99 Angstrom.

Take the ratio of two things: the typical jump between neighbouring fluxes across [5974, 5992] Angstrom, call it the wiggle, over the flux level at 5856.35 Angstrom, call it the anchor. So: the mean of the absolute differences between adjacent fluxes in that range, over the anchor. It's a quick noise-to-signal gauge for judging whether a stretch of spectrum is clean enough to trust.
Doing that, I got 0.004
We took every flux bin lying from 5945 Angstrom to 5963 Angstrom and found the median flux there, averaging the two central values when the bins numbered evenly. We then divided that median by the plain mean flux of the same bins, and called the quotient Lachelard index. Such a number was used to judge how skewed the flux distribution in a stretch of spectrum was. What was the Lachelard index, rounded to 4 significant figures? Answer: 1.003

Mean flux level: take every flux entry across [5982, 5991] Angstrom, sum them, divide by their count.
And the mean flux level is 11.98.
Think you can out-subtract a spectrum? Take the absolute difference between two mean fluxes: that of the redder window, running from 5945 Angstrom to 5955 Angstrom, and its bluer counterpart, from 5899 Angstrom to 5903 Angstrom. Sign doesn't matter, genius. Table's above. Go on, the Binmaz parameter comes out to 1.3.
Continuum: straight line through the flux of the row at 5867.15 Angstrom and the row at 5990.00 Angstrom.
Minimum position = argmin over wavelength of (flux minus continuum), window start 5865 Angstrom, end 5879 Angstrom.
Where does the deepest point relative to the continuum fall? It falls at 5867.15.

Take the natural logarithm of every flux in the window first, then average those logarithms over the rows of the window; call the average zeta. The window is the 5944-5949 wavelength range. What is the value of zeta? 2.50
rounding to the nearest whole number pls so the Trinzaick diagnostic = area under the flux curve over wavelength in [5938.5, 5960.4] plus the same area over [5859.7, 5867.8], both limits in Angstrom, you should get 362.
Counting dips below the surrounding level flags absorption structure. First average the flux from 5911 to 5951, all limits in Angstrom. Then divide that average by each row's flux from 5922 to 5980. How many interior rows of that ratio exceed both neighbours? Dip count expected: 2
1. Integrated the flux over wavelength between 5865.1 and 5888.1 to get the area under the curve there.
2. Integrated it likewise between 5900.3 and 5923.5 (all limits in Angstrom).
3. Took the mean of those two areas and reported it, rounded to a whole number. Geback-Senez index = 272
